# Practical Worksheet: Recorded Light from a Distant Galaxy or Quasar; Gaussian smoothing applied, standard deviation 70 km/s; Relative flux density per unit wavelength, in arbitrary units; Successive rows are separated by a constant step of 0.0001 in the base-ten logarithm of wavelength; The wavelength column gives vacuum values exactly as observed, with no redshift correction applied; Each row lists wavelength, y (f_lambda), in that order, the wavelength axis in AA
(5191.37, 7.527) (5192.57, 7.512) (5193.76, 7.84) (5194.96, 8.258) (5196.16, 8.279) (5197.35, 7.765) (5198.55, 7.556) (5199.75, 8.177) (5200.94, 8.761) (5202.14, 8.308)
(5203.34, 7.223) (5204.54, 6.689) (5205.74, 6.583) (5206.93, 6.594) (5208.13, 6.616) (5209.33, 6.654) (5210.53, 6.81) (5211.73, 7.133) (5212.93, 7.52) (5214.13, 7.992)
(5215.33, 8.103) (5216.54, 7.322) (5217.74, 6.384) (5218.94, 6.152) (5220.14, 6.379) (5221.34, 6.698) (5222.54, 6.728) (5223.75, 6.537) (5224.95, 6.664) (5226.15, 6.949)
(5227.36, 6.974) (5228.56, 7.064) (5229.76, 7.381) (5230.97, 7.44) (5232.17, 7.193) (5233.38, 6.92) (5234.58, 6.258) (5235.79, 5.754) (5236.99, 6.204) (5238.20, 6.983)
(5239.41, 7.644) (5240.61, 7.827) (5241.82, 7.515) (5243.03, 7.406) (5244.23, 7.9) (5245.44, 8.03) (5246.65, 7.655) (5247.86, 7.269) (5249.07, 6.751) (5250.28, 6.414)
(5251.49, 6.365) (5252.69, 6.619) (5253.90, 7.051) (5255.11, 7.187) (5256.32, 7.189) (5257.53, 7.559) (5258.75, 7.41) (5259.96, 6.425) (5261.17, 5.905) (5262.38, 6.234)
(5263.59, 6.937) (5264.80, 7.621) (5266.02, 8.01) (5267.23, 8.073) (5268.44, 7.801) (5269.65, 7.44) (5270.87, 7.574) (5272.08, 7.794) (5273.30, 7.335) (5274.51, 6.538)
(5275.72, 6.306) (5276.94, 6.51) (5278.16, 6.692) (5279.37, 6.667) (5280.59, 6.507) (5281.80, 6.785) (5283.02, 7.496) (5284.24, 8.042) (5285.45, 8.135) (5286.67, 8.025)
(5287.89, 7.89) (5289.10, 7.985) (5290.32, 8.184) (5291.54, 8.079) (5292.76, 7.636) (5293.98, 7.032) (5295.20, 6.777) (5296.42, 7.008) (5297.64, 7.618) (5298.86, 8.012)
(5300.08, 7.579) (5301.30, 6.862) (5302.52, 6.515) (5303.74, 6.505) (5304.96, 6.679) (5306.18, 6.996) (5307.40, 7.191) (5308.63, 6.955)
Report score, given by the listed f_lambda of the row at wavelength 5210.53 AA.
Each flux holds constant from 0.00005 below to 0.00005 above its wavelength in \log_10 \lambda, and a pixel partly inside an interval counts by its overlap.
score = 6.81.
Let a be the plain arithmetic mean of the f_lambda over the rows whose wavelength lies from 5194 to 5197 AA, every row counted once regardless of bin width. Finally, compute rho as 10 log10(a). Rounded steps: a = 8.27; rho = 9.17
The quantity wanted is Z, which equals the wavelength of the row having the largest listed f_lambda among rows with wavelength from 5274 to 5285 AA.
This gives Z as 5284.24 AA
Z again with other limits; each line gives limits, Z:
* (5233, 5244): 5240.61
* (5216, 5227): 5216.54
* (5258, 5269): 5267.23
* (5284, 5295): 5290.32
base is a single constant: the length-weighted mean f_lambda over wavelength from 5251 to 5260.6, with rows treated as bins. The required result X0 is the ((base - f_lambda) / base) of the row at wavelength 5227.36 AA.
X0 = 0.00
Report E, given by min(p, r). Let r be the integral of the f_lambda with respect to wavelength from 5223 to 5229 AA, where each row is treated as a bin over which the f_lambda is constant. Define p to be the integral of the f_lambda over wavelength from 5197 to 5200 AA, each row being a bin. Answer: 23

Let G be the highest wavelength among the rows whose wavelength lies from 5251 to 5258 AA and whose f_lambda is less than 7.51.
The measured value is 5256.32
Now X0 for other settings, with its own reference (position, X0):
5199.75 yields -0.17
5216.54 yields -0.05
